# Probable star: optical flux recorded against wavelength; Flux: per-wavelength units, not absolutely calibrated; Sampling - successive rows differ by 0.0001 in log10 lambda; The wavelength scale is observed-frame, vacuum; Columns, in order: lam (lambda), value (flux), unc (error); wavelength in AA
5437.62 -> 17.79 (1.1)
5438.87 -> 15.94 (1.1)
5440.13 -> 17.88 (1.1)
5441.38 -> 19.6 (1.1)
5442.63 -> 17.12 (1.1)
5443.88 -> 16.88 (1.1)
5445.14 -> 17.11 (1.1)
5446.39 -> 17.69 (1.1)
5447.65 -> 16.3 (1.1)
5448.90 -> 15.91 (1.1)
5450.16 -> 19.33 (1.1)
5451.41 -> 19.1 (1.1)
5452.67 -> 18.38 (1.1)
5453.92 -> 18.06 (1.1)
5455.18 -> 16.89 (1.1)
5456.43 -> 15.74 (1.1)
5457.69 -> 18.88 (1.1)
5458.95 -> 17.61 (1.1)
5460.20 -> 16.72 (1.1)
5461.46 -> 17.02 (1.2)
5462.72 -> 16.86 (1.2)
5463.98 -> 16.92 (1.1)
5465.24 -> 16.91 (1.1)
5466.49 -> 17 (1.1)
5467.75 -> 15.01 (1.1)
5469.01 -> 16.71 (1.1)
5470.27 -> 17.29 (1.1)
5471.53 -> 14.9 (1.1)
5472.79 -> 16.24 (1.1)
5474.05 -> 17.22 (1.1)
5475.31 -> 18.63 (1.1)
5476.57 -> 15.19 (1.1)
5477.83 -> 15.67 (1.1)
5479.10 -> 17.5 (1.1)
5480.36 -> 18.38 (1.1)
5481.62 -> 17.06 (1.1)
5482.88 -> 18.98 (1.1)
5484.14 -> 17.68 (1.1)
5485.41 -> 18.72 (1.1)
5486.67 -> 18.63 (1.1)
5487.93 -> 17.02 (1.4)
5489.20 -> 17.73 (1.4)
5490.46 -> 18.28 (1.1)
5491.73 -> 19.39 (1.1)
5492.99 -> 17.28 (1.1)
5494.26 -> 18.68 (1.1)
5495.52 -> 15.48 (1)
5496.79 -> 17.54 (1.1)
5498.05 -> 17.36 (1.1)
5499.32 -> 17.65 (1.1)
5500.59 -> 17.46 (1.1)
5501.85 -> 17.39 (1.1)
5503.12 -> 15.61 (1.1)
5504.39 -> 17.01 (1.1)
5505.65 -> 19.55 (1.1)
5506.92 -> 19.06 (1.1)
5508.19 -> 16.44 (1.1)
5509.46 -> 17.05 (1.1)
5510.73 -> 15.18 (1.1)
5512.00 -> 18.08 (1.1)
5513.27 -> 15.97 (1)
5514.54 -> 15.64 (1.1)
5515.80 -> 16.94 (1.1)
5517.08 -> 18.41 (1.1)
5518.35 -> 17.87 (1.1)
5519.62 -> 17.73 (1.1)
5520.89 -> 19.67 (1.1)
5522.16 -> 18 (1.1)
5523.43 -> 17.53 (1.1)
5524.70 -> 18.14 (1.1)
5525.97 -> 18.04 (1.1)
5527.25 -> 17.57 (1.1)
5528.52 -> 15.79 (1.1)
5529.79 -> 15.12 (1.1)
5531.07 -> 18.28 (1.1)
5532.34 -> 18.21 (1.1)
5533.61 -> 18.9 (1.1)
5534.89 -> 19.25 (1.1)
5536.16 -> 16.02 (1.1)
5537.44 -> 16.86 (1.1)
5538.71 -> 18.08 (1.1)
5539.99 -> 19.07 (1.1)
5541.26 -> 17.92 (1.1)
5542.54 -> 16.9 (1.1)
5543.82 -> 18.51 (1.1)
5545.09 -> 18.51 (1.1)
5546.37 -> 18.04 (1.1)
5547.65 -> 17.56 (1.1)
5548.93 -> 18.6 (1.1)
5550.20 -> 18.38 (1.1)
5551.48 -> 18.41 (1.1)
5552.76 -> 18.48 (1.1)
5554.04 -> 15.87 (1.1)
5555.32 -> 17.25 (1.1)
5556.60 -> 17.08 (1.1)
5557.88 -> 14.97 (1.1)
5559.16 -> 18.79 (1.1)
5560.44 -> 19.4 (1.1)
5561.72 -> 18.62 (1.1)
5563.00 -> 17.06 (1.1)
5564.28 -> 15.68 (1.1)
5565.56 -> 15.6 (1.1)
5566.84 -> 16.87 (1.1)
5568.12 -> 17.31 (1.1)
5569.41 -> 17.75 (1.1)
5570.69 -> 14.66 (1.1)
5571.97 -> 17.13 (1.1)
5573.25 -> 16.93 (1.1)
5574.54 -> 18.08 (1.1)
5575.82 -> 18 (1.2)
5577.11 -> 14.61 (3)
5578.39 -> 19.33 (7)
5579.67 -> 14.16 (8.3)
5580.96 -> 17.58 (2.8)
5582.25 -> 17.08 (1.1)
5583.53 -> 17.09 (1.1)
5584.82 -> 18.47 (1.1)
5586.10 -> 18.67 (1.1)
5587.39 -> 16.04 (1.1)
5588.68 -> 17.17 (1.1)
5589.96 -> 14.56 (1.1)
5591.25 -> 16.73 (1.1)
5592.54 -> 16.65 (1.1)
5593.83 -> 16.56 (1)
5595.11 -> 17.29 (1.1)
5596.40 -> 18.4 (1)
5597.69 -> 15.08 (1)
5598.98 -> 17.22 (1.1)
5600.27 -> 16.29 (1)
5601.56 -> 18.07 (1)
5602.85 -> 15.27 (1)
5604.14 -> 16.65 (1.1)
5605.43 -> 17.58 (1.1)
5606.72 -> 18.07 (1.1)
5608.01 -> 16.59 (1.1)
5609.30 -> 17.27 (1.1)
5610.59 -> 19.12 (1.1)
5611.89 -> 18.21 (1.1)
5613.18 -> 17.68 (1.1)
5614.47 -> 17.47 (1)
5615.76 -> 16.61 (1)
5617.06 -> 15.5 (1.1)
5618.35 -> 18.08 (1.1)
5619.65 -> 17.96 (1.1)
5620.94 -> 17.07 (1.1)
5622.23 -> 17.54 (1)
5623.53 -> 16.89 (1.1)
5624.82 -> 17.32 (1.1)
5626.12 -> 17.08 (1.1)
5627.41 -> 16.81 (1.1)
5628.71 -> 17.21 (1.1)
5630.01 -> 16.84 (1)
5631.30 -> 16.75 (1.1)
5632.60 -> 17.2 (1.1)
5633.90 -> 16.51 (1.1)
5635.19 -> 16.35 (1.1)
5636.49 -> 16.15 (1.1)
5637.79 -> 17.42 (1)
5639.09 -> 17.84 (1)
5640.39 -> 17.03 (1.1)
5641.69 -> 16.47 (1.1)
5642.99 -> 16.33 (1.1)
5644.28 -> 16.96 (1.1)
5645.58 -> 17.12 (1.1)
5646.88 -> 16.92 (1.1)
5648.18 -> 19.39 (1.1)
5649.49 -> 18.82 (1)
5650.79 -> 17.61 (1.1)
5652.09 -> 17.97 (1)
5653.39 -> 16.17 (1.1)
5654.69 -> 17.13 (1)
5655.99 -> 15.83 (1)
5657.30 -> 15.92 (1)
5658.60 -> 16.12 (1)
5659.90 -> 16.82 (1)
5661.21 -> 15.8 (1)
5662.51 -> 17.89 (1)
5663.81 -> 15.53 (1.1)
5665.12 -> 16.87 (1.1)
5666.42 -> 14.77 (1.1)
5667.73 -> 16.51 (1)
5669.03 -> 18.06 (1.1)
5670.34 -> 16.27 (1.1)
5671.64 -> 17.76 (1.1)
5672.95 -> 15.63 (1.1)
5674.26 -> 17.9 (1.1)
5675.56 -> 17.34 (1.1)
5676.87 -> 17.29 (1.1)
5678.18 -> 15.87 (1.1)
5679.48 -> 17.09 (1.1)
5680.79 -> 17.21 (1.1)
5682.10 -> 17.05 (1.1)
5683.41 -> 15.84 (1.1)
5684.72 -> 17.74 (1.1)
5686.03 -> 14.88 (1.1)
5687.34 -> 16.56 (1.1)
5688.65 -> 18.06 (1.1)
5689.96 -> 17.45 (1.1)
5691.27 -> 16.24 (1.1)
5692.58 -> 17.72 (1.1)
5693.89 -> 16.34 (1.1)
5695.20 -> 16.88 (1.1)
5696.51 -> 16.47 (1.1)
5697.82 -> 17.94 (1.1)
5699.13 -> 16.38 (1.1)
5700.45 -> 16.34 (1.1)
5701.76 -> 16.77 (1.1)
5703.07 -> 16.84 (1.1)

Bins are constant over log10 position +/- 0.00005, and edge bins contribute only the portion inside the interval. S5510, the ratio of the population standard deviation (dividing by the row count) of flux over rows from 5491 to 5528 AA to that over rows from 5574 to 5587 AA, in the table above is 0.73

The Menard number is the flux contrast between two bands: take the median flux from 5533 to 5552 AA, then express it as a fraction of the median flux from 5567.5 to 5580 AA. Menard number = 1.067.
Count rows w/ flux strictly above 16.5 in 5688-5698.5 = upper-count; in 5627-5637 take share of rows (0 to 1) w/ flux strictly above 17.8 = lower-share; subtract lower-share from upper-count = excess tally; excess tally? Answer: 5.0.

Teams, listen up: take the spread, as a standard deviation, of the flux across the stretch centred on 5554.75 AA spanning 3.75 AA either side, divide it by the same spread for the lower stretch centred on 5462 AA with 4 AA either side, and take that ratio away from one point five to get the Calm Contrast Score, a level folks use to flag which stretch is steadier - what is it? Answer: -3.0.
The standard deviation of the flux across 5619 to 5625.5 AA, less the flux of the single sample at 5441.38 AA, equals -19.2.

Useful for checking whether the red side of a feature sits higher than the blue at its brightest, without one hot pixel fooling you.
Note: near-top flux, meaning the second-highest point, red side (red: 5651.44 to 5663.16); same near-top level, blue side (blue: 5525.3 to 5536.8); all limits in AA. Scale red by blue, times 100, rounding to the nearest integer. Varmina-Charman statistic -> 95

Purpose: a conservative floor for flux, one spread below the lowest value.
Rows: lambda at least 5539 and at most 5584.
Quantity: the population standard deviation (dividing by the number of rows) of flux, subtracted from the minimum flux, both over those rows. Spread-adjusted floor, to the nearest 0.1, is 12.8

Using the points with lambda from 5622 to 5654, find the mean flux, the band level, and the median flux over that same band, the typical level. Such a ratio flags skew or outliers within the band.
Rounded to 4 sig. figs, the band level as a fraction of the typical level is 1.007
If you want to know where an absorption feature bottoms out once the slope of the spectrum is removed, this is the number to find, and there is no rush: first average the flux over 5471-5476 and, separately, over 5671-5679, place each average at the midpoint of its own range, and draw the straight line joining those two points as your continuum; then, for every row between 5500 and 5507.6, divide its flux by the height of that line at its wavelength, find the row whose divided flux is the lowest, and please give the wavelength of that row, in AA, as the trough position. 5503.12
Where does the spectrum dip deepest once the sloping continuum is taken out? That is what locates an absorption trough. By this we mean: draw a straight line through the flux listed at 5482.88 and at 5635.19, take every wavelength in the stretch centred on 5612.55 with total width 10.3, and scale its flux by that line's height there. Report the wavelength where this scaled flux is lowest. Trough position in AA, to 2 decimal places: 5617.06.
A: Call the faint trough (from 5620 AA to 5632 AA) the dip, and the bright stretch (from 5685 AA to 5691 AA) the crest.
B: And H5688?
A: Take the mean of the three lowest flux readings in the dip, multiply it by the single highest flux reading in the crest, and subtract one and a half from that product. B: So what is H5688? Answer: 302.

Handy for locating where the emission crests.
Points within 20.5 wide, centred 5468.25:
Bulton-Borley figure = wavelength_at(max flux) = 5475.31 AA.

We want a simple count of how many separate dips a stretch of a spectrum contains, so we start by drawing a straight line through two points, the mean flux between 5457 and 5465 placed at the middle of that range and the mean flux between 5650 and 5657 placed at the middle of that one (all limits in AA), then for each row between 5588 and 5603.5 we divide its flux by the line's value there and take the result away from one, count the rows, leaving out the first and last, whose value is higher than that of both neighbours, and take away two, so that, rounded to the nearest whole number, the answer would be 2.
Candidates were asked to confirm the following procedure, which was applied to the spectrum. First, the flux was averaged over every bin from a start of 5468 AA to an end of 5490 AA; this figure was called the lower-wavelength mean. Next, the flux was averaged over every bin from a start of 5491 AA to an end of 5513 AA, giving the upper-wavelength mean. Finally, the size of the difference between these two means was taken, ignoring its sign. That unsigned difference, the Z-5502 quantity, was 0.16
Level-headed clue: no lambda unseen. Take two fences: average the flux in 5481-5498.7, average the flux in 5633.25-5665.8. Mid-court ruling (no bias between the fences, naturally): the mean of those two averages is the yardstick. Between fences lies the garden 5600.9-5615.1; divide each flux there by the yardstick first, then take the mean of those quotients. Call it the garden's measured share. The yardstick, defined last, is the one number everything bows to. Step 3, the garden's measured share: 1.00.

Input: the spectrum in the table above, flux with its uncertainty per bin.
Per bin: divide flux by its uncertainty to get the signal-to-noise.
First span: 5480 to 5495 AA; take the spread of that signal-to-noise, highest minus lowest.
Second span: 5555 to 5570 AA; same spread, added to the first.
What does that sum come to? 9.5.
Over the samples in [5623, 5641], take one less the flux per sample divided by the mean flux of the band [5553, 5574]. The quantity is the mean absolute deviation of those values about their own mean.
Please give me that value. 0.02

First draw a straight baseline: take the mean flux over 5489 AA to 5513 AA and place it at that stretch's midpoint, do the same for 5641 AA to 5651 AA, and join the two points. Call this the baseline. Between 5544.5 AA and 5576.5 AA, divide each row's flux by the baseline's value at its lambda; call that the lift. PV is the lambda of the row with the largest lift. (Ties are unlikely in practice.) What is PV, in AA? 5560.44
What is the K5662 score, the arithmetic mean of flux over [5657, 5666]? 16.4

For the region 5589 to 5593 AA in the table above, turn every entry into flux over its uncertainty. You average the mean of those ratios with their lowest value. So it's 13.9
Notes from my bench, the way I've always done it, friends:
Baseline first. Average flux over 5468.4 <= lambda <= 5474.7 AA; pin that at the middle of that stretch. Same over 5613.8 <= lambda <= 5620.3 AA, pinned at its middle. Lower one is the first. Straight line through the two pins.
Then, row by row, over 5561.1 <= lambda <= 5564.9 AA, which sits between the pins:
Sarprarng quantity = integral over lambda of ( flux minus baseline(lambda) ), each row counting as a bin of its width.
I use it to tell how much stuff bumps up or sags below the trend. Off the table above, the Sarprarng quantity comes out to 1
